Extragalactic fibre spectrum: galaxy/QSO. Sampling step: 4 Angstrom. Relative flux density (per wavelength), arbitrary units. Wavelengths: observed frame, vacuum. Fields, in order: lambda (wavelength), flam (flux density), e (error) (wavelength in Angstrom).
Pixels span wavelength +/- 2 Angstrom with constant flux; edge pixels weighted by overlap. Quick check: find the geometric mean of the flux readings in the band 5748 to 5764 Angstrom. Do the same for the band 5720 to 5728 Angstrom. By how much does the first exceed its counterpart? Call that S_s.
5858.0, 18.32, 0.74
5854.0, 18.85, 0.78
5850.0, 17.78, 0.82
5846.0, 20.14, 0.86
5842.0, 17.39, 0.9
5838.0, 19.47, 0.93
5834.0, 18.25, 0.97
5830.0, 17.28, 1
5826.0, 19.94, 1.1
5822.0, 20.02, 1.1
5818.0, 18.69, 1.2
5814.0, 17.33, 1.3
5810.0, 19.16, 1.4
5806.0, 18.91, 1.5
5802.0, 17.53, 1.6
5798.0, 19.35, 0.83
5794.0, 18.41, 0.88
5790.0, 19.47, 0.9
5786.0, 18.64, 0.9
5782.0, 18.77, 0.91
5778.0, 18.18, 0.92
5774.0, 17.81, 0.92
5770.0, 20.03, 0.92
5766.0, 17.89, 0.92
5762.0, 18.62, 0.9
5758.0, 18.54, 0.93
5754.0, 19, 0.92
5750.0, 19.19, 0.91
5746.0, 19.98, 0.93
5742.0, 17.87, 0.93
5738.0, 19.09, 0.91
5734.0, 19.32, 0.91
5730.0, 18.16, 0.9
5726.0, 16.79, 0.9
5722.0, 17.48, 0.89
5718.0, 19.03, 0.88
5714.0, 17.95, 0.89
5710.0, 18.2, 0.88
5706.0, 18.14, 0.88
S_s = 1.7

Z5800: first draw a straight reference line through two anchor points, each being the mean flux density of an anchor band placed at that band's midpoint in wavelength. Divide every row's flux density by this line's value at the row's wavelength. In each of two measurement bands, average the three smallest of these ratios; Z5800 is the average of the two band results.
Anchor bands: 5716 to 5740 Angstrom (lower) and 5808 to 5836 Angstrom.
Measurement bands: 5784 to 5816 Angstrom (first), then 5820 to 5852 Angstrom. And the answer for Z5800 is 0.944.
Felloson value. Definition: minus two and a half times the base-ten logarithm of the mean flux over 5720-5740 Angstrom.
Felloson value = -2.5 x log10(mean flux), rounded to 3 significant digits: -3.15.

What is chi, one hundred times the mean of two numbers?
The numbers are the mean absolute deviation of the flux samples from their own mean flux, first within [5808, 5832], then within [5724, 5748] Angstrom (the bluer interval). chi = 95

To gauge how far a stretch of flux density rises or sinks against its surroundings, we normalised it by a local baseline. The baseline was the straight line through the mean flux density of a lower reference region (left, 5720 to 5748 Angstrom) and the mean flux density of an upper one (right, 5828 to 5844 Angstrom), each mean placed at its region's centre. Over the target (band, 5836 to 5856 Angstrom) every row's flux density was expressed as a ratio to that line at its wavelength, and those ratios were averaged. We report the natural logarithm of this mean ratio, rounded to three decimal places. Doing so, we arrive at 0.036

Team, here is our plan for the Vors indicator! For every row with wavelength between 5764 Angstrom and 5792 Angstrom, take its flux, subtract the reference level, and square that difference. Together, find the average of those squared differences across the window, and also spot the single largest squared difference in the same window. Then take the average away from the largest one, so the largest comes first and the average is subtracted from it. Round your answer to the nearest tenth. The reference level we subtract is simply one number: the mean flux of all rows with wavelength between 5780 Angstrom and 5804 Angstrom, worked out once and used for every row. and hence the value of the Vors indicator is 1.2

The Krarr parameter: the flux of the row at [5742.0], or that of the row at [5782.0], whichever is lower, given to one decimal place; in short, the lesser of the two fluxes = 17.9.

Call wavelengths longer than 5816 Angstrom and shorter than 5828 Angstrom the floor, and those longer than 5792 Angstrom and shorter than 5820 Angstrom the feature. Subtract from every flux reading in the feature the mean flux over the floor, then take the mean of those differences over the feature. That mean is -1.1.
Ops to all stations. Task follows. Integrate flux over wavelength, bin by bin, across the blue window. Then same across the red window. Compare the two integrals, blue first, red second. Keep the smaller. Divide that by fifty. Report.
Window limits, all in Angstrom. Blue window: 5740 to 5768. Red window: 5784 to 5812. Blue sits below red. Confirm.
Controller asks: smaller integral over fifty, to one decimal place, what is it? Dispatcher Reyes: 10.5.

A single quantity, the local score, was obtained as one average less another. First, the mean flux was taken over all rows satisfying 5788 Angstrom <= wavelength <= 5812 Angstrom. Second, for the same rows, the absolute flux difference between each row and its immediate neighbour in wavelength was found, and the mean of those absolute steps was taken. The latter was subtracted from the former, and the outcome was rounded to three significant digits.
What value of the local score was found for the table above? 17.7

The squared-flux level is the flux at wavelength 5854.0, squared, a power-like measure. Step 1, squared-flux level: 355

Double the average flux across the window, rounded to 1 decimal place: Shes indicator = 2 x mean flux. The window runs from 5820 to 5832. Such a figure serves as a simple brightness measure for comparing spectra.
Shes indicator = 38.2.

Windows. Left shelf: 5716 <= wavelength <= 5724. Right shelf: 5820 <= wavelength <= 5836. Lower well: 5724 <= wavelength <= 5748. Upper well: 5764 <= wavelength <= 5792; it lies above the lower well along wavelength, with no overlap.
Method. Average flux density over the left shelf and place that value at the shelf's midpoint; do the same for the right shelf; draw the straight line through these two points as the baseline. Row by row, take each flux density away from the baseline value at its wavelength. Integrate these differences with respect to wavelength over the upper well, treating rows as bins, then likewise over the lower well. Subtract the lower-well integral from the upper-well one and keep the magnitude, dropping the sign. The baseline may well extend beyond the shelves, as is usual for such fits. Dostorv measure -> 1.8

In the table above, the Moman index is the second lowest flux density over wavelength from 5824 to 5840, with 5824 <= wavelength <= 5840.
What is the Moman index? 18.25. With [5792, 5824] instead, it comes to 17.53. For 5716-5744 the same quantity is 17.48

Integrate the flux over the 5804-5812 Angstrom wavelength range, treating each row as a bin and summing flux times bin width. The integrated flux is 152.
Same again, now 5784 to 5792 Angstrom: 152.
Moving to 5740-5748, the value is 151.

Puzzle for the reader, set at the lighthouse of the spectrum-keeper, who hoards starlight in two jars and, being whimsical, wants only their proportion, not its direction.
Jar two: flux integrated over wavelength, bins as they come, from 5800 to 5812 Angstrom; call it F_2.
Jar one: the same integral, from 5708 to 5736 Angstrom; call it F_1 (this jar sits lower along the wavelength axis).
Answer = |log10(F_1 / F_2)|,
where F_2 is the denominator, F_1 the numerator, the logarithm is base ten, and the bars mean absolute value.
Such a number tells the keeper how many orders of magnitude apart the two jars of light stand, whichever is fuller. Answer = 0.36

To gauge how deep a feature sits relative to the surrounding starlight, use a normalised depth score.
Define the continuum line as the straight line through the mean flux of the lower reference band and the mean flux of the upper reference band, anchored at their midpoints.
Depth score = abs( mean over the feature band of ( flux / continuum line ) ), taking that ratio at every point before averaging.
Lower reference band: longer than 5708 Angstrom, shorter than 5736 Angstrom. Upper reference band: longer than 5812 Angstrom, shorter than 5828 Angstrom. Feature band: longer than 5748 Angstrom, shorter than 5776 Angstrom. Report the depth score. 1.01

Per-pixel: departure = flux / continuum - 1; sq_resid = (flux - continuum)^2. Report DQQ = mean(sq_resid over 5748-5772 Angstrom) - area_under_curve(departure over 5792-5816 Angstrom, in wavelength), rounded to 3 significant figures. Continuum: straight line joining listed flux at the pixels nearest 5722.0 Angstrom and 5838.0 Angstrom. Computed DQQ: 1.55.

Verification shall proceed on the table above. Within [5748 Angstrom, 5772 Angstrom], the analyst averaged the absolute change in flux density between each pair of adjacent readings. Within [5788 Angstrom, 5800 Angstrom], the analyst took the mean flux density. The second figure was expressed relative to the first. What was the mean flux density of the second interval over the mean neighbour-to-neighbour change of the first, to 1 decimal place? 26.5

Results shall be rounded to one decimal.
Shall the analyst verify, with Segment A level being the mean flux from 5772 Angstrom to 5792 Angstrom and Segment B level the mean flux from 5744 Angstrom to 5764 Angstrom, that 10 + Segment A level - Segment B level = 9.5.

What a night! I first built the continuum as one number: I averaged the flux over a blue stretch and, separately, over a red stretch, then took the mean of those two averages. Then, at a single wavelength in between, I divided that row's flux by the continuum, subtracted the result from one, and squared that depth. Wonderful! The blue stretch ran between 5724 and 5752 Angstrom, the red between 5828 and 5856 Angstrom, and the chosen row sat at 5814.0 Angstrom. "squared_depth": 0.0043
